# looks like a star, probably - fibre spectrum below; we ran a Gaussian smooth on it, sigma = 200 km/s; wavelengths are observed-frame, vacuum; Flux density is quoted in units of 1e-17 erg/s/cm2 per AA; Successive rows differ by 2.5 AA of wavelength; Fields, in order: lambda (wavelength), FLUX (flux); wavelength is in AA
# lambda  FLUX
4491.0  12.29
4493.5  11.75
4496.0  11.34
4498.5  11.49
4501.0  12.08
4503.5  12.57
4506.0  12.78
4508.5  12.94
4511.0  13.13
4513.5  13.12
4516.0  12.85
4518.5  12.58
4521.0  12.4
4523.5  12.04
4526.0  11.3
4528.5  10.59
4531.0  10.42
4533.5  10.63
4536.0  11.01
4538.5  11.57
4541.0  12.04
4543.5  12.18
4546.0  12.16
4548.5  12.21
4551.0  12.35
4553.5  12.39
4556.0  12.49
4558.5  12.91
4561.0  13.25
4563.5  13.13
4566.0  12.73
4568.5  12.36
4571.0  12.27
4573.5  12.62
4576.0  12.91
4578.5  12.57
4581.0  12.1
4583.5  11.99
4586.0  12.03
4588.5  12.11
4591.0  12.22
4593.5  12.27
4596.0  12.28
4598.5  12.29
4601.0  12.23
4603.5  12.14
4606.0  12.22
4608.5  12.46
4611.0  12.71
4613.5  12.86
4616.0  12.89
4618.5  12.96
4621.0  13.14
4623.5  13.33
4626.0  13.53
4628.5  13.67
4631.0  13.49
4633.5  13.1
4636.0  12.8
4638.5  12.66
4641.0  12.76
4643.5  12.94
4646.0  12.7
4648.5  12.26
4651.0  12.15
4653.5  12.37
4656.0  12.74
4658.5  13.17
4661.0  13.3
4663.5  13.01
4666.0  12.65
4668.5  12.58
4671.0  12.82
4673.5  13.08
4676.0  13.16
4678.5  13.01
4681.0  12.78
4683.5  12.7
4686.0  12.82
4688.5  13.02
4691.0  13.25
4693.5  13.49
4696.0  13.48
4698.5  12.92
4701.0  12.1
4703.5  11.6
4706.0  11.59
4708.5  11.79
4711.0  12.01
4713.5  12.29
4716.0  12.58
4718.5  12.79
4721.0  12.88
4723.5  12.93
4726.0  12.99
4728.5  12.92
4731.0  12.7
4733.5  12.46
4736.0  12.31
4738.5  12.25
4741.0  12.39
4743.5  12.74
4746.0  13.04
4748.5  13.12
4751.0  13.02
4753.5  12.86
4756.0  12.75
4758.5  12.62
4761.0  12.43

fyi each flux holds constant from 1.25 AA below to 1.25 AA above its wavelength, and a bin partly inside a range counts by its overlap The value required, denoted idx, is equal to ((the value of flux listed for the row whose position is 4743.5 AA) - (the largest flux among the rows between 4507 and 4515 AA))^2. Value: 0.2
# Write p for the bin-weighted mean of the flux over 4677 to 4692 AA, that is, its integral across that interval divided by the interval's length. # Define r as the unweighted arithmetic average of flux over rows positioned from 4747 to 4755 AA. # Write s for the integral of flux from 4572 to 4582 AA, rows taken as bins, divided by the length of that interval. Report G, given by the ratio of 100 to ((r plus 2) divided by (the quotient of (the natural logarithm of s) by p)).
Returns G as 1.30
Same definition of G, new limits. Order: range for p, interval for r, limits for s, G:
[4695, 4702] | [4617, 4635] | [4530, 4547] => 1.24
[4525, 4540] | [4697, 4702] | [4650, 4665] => 1.61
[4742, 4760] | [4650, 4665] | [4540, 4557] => 1.32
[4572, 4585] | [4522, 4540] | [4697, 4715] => 1.53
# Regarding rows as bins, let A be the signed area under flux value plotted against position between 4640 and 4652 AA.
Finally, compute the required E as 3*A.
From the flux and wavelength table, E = 452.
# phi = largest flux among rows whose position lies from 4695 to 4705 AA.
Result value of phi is 13.48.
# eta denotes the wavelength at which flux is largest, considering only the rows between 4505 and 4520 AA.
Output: 4511.0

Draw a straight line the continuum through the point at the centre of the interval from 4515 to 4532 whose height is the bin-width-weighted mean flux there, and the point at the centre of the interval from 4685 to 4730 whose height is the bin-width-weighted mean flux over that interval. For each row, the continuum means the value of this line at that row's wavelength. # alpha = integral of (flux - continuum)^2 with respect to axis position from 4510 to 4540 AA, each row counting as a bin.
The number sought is 30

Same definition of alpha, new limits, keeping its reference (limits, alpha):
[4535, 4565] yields 15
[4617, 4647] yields 24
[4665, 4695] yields 8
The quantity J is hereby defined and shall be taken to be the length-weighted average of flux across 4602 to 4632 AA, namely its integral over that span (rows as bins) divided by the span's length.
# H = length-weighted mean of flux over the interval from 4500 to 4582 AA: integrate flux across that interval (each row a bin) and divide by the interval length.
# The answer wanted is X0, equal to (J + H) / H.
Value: 2.06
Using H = 12.3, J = 12.9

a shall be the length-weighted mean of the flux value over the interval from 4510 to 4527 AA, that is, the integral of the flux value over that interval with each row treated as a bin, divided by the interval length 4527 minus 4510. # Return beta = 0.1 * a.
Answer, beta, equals 1.25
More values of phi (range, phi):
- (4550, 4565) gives 13.25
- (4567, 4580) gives 12.91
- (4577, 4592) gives 12.57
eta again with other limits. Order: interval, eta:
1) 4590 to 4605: 4598.5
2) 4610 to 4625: 4623.5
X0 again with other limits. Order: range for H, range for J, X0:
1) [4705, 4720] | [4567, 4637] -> 2.04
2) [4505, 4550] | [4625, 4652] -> 2.08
